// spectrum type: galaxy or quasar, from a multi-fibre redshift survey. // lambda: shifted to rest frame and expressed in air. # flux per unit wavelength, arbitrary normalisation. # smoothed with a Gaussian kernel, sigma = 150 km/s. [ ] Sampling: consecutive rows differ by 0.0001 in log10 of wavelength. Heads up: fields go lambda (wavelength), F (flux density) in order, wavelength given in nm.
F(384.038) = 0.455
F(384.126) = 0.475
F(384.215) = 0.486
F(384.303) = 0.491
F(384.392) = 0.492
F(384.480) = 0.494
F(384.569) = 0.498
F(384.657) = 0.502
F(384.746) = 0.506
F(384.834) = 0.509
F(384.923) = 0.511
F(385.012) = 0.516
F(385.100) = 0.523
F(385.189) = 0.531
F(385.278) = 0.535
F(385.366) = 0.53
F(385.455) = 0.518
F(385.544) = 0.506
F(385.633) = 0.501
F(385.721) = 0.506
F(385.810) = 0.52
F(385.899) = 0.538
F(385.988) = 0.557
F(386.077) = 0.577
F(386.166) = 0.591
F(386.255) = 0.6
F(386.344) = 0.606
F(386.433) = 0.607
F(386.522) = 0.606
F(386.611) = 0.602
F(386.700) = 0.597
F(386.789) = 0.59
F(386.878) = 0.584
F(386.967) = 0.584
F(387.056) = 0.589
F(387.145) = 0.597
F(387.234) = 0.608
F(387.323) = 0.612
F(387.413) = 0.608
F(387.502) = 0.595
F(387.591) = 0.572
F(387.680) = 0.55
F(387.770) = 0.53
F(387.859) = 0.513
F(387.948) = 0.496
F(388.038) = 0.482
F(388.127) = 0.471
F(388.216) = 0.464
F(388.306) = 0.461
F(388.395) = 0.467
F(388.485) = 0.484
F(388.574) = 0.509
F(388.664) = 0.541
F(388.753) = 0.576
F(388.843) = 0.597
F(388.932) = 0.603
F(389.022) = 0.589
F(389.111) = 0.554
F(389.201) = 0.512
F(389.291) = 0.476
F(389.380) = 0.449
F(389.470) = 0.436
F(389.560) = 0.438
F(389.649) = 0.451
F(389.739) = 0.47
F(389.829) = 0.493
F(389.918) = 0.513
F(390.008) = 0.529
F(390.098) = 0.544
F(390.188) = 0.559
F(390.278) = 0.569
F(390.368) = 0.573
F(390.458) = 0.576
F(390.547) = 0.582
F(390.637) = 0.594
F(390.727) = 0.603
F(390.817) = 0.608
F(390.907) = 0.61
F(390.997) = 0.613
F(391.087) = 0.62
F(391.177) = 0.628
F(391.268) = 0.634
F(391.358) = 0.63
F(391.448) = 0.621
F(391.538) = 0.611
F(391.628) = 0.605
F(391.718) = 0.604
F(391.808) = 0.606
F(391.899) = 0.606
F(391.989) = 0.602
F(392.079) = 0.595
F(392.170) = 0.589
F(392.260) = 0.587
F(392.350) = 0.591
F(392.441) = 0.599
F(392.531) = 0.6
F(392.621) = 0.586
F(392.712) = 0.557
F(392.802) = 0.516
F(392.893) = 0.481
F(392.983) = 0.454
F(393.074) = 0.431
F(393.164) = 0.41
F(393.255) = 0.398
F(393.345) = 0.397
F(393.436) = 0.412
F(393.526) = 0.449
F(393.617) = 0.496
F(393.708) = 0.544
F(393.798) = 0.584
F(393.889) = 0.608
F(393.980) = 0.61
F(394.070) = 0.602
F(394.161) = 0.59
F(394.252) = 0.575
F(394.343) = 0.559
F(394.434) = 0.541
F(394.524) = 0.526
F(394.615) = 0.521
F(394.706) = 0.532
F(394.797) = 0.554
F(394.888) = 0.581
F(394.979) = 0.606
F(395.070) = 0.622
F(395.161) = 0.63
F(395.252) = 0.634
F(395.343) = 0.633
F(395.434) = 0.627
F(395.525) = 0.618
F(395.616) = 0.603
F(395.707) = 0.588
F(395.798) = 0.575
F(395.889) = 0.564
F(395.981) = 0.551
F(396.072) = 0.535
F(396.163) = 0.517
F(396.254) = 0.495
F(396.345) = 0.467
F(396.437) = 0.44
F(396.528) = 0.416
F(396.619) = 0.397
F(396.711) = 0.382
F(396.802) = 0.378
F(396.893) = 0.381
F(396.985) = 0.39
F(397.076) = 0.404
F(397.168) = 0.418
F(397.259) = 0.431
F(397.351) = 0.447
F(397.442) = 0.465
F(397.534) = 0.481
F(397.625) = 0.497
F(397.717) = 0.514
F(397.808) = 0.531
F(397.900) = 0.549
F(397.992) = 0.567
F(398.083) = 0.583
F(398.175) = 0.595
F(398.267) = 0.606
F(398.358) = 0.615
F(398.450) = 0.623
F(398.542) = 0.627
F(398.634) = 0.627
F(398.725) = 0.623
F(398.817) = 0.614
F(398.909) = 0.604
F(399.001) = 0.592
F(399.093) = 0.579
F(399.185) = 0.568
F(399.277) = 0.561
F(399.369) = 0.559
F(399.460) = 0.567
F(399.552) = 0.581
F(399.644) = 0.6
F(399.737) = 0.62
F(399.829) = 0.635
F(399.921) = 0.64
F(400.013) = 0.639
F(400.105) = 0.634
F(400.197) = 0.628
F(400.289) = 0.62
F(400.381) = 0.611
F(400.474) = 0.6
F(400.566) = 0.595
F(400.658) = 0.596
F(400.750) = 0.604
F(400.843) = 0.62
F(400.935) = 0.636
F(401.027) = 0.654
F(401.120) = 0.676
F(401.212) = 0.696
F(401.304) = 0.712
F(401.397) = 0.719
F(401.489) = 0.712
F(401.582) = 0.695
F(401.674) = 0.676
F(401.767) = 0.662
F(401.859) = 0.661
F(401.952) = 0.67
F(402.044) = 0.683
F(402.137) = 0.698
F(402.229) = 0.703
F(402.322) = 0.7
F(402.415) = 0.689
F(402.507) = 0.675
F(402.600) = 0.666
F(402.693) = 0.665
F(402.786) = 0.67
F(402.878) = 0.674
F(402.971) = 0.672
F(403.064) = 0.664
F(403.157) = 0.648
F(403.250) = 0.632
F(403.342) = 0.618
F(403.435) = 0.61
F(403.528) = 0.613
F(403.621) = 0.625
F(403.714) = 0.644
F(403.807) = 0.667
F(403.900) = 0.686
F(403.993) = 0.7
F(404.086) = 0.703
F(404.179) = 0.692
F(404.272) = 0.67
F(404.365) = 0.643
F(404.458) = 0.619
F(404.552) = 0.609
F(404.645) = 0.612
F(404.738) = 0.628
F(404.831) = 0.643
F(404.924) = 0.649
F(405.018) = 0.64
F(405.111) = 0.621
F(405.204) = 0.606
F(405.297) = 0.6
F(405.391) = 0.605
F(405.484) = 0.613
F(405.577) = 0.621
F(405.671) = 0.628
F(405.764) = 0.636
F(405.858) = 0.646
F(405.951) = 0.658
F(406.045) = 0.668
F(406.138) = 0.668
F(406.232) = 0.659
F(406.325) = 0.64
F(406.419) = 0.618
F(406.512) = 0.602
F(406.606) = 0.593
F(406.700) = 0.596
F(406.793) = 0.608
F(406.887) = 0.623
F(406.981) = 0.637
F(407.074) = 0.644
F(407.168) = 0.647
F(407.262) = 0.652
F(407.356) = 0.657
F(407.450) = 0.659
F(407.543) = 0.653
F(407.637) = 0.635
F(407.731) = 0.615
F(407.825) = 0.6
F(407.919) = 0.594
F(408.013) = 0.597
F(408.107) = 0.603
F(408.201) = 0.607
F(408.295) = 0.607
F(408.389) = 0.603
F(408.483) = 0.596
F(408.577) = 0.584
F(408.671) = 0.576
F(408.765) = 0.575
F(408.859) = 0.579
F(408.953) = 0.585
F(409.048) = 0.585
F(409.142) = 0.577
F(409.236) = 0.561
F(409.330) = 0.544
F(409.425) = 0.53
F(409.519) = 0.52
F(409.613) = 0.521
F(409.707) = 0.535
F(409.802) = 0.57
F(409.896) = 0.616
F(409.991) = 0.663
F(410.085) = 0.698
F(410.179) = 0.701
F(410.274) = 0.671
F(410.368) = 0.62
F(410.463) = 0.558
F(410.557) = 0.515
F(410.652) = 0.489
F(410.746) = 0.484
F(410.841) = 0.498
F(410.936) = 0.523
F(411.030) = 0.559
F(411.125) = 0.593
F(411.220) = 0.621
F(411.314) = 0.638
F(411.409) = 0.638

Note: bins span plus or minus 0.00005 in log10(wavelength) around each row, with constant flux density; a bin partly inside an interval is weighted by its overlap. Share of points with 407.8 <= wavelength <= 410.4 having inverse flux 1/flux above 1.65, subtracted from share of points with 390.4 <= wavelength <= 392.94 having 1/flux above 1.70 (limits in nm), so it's -0.5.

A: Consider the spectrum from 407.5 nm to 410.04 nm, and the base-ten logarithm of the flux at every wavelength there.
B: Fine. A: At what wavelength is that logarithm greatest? 409.991 nm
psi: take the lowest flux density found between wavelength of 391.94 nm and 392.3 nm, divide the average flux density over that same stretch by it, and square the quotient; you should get 1.02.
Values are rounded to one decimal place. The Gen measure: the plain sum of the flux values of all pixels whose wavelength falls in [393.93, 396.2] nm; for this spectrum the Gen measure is 14.5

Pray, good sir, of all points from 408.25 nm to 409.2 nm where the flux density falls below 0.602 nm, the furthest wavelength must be 409.142 nm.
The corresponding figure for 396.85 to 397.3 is 397.259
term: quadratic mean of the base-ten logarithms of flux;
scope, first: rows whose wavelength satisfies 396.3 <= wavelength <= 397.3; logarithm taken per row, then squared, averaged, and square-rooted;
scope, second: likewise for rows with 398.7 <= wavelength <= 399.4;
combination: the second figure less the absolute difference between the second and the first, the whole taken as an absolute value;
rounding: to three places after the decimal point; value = 0.074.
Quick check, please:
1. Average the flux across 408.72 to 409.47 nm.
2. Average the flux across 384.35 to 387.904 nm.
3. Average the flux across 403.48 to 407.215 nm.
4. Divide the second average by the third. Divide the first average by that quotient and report 0.65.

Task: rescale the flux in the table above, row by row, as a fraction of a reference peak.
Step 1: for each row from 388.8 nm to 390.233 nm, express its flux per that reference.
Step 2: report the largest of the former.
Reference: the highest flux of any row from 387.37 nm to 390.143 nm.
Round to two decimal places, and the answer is 0.99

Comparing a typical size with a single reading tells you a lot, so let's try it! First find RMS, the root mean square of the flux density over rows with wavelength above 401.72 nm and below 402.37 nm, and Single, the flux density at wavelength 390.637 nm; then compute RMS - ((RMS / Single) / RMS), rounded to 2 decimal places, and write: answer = -1.00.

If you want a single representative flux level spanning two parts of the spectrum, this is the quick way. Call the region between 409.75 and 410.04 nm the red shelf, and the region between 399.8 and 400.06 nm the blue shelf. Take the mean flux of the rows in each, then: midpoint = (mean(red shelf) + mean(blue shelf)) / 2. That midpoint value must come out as 0.627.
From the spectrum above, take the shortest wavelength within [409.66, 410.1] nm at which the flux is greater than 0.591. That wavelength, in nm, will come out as 409.896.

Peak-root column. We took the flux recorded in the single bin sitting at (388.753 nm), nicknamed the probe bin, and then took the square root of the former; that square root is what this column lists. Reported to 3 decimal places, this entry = 0.759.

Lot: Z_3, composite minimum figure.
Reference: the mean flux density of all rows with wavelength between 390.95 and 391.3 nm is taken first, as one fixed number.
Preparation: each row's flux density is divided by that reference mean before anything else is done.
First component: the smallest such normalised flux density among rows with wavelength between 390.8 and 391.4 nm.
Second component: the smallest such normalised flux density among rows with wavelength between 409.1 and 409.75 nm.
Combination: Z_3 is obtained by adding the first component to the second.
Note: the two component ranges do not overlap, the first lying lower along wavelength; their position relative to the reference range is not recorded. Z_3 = 1.81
